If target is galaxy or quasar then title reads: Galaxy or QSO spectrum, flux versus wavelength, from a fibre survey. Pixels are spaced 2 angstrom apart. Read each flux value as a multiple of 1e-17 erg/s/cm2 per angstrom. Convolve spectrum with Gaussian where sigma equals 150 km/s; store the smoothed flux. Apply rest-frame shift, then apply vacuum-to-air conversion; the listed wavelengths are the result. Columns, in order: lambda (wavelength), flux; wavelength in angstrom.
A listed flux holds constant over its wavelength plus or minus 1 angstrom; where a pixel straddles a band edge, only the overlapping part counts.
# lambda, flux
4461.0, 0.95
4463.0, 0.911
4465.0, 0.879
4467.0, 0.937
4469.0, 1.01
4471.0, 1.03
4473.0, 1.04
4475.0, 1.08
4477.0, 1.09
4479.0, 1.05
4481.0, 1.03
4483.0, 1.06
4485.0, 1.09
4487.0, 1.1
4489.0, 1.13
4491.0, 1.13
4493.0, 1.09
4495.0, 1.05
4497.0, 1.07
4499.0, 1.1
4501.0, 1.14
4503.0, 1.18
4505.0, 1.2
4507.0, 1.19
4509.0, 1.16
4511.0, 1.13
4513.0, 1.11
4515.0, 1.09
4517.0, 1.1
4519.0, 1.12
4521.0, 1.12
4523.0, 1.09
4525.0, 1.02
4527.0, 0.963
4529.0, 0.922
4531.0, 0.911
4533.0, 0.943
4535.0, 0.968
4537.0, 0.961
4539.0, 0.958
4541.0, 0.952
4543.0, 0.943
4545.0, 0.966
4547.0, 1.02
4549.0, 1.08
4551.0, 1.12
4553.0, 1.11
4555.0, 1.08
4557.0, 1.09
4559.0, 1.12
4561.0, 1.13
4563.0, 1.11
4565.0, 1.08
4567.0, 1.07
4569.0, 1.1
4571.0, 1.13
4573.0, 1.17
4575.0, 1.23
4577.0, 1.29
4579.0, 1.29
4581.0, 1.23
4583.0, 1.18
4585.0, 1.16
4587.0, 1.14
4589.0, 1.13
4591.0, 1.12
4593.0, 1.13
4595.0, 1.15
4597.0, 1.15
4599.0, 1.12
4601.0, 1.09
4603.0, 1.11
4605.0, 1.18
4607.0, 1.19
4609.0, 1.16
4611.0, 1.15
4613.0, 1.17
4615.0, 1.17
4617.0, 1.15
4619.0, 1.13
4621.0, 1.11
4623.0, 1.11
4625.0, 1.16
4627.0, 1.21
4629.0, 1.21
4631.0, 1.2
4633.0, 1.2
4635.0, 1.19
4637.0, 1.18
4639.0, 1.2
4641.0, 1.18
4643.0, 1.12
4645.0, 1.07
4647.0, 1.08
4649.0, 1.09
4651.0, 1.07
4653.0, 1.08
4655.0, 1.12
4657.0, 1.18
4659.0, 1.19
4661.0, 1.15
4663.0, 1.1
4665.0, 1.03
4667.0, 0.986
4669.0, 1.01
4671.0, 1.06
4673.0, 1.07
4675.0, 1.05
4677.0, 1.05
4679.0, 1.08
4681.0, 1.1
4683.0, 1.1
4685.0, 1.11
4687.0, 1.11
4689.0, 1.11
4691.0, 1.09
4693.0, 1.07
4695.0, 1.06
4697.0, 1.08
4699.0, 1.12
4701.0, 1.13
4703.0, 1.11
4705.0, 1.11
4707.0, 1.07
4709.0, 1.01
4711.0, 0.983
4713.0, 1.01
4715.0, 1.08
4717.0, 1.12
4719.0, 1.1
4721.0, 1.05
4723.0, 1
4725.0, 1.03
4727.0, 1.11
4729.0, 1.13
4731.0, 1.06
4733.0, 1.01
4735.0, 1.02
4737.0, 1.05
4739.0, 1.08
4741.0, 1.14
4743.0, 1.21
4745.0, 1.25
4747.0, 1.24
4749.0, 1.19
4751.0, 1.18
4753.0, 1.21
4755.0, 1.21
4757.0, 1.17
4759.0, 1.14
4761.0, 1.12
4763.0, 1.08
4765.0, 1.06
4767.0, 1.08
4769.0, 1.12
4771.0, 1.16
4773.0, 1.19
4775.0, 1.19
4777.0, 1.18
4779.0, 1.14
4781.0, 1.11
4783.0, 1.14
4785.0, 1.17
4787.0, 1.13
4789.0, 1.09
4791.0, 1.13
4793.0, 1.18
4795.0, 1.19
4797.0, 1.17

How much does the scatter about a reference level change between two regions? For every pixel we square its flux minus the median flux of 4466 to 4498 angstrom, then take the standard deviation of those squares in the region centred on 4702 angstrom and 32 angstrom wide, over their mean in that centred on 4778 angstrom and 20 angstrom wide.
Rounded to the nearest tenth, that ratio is 0.2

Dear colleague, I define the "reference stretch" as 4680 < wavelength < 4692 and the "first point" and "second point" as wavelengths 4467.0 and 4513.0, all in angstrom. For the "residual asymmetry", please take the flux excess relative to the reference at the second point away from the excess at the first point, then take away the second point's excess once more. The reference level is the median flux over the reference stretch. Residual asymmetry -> -0.18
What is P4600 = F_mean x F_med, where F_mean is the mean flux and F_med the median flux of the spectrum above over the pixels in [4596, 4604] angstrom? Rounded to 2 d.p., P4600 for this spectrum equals 1.25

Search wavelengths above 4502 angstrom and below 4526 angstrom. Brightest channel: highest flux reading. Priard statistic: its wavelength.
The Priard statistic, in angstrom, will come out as 4505.0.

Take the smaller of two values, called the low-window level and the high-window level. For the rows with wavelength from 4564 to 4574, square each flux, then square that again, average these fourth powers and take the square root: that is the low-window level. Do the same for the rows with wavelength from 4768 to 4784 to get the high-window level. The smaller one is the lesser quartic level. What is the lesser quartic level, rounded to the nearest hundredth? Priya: 1.24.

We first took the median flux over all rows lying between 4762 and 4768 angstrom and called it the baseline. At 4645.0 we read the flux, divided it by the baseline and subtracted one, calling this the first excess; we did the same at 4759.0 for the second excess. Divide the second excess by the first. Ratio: -6.0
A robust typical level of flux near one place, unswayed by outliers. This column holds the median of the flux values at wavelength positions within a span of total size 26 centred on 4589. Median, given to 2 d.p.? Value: 1.15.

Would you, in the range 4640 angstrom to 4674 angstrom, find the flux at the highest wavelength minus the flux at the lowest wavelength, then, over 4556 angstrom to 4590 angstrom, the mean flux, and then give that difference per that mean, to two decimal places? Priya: -0.10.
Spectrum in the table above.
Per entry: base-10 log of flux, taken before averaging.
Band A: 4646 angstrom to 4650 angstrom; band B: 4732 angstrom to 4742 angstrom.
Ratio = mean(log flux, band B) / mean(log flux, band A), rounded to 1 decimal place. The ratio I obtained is 0.7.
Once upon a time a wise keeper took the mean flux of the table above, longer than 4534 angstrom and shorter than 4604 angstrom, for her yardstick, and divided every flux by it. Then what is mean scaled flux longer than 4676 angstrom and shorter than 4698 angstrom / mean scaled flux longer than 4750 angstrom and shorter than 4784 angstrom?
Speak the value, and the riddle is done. 0.95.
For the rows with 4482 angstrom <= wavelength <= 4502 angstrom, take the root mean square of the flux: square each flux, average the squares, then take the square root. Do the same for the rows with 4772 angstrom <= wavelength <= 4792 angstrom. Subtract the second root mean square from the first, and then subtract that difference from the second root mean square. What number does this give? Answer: 1.20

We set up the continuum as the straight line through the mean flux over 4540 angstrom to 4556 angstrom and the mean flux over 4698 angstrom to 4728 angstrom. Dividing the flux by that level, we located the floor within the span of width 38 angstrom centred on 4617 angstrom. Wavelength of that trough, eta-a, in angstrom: 4601.0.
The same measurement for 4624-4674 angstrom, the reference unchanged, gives 4667.0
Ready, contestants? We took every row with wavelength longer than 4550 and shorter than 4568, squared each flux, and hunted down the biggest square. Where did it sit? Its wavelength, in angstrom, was 4561.0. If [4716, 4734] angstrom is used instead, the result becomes 4729.0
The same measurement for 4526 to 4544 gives 4535.0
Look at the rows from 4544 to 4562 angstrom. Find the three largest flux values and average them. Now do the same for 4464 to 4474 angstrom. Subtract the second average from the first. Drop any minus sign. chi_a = 0.10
